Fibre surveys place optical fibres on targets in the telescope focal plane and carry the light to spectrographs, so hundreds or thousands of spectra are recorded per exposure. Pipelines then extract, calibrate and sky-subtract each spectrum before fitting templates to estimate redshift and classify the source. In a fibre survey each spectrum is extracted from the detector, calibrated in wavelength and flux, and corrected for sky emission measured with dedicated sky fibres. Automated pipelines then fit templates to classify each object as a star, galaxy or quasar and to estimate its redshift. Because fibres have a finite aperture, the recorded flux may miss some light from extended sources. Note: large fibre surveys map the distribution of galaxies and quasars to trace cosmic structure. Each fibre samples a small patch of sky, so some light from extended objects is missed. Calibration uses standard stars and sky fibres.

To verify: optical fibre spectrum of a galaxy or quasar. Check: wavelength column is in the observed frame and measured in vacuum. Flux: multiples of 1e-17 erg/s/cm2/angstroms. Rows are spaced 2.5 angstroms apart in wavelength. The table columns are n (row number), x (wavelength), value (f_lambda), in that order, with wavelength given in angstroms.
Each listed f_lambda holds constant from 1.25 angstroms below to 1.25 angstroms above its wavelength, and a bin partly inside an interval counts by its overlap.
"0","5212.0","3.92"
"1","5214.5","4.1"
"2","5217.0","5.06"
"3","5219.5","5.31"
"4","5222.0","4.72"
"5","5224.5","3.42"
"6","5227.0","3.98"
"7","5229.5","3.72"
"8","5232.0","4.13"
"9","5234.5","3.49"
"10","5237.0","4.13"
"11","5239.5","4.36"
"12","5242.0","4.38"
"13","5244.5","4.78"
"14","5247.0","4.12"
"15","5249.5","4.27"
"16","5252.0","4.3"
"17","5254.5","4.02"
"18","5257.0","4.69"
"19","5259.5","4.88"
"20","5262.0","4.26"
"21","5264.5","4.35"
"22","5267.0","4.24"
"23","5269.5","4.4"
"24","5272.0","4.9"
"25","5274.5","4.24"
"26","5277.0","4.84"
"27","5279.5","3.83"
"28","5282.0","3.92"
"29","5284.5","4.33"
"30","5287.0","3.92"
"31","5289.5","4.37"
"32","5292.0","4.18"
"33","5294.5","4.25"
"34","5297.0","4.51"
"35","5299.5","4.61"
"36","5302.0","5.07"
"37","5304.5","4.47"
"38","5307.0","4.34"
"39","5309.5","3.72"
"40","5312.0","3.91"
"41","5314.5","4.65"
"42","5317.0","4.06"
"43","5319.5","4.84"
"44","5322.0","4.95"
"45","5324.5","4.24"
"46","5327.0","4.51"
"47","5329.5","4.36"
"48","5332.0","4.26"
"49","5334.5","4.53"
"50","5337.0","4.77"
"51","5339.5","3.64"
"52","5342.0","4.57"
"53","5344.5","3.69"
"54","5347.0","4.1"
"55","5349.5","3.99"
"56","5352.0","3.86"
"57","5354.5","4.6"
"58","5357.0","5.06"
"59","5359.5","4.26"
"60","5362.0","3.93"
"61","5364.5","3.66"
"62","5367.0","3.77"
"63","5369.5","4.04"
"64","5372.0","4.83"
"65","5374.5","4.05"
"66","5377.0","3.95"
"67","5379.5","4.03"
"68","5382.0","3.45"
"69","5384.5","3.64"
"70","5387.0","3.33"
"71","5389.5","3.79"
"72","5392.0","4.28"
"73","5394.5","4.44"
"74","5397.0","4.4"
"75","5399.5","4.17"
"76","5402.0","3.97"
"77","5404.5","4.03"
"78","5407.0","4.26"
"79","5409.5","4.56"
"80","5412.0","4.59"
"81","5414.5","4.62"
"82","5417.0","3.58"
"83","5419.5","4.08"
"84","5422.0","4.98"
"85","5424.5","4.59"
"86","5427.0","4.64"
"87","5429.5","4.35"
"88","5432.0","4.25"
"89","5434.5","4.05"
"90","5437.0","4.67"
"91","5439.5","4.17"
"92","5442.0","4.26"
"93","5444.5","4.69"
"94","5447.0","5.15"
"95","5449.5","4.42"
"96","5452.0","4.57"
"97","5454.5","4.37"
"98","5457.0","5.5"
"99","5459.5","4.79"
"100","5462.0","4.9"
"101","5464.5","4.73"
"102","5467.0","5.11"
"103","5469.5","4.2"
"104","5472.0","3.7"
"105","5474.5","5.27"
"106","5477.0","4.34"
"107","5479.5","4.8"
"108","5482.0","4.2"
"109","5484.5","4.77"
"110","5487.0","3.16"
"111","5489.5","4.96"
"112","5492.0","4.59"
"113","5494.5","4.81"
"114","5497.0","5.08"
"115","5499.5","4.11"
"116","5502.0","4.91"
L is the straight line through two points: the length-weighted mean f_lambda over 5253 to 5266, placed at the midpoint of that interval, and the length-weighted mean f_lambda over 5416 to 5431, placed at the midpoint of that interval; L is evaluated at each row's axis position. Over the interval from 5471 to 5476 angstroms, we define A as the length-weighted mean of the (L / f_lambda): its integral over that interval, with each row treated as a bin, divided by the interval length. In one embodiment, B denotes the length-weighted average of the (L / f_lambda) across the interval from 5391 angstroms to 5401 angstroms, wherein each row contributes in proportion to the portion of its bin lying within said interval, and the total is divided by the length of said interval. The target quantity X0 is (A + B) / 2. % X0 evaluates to 1.01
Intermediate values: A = 1.00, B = 1.02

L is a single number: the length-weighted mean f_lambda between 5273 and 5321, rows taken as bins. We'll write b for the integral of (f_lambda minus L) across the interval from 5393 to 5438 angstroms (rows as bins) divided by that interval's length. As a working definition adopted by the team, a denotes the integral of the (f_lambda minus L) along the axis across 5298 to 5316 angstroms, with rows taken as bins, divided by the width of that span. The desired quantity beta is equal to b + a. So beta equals 0.09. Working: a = 0.07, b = 0.02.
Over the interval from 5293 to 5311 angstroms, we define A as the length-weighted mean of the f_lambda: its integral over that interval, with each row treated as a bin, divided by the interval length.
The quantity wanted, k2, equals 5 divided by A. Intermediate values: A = 4.41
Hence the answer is 1.13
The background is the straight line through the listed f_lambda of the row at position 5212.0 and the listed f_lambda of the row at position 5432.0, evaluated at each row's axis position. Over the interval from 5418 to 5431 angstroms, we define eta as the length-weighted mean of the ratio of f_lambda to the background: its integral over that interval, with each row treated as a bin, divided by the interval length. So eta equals 1.06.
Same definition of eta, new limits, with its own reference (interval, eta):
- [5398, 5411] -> 1.00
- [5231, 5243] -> 1.03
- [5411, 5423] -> 1.03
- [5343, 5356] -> 0.99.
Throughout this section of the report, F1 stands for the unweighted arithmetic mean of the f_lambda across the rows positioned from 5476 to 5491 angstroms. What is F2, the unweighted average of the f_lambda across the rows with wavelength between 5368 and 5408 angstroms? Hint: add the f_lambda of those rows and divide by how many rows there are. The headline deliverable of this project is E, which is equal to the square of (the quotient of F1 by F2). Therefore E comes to 1.17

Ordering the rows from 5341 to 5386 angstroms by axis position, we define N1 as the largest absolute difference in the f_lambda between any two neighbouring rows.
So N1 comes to 0.88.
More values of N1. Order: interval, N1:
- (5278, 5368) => 1.13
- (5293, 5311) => 0.62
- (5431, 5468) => 1.13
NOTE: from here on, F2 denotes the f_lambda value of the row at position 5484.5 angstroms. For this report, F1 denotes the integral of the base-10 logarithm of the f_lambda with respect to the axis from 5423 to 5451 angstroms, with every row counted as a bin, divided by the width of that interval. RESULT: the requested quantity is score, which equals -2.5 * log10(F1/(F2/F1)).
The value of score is 2.63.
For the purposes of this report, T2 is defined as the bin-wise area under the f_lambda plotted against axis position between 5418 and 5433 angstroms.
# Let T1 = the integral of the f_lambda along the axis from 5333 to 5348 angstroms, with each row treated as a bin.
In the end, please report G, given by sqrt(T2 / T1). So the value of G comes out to 1.03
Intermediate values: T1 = 63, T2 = 67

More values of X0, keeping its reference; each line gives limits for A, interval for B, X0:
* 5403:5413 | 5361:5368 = 1.09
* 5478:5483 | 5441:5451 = 0.96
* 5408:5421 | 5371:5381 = 1.04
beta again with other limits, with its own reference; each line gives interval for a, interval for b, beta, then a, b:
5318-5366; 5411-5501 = 0.18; -0.02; 0.20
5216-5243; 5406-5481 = 0.13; -0.09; 0.21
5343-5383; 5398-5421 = -0.35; -0.24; -0.11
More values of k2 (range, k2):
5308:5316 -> 1.22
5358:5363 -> 1.20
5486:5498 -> 1.10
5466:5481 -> 1.10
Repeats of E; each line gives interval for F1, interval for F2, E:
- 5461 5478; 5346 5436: 1.22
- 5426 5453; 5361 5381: 1.23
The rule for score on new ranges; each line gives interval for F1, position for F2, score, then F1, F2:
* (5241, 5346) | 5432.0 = 2.55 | 0.638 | 4.25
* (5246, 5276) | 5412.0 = 2.62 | 0.642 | 4.59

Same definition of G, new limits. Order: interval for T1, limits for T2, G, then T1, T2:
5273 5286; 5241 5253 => 0.98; 55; 52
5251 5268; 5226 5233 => 0.61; 75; 28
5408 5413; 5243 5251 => 1.24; 23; 35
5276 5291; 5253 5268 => 1.03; 63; 66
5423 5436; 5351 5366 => 1.05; 57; 63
